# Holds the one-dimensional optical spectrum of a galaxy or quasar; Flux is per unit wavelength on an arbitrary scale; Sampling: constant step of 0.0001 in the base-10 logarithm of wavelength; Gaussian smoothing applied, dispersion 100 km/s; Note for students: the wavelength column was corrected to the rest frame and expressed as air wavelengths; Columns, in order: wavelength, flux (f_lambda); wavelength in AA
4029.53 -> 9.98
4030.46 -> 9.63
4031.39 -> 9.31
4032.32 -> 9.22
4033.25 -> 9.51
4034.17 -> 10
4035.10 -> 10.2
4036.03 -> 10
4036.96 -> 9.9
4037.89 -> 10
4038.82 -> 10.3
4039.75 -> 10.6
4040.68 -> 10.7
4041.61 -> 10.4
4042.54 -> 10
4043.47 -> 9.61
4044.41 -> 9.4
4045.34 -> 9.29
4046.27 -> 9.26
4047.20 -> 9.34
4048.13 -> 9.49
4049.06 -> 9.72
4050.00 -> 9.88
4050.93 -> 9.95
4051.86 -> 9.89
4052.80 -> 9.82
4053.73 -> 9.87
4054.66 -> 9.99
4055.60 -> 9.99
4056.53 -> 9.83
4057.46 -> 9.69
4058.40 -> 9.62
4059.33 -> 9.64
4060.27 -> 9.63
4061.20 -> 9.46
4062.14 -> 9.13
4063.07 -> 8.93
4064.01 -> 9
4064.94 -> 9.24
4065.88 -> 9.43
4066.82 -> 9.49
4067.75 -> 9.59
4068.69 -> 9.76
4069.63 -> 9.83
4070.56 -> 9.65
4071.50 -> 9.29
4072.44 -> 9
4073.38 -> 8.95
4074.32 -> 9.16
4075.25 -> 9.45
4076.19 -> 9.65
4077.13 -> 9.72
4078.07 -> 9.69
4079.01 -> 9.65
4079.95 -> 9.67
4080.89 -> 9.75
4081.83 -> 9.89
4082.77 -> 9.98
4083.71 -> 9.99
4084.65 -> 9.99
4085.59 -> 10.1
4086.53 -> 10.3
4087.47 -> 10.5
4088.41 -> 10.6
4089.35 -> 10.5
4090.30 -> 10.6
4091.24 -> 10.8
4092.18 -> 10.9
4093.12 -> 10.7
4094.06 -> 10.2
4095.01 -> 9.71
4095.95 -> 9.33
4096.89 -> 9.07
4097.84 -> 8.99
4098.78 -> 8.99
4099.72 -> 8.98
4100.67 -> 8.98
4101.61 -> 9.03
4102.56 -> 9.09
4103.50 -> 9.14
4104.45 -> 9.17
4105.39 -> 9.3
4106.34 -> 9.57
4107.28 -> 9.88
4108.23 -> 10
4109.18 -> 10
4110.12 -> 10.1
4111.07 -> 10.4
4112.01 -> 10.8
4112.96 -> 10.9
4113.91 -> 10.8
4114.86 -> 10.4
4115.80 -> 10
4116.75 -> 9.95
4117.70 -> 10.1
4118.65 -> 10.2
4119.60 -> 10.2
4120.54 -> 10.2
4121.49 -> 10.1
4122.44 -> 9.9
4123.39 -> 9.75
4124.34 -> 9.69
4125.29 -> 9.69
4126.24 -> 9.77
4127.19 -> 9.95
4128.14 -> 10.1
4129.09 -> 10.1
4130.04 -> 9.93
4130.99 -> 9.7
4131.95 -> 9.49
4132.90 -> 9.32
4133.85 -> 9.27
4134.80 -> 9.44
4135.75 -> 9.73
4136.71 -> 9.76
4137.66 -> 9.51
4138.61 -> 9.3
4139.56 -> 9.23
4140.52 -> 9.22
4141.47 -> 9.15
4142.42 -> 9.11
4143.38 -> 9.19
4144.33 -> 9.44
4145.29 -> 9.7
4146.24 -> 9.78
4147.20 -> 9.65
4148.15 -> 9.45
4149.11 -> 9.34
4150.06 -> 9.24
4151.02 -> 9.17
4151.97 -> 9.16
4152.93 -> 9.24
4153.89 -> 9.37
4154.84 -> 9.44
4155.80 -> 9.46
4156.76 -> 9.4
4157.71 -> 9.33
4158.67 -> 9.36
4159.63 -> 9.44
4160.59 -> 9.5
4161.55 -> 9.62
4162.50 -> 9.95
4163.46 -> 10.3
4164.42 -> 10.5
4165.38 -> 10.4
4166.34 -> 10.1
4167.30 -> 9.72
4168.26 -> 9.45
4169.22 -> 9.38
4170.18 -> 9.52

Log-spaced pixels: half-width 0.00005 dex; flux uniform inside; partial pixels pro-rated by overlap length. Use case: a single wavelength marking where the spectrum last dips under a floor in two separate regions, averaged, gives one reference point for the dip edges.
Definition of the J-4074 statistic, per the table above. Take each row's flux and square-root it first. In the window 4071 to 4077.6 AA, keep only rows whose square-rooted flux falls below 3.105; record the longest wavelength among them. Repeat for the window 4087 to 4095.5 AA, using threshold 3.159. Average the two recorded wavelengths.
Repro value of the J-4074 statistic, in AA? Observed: 4085.1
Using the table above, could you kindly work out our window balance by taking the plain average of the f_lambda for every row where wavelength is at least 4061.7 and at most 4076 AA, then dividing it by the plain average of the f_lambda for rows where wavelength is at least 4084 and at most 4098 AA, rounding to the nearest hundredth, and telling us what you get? 0.92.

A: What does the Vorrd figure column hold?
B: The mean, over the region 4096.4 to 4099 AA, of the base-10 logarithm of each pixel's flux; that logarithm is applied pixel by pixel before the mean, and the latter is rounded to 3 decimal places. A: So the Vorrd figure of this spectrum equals 0.955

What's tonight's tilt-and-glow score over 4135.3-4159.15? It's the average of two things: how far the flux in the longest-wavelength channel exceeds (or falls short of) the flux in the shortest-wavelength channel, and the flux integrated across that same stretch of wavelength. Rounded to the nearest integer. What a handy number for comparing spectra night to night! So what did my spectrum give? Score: 112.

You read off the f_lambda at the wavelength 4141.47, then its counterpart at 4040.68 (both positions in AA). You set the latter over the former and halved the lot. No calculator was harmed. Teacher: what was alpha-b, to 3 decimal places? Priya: 0.585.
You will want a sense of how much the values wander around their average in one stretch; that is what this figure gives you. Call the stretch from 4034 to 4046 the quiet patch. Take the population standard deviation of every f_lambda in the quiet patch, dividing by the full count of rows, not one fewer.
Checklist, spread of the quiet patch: 0.41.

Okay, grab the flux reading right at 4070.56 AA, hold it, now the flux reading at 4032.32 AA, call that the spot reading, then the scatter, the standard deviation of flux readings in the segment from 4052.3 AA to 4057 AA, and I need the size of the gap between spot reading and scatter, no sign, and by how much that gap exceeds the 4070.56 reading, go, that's -0.51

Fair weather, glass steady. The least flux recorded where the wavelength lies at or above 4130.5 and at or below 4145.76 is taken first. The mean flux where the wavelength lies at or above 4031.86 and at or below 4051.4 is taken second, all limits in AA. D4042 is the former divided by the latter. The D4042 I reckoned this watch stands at 0.925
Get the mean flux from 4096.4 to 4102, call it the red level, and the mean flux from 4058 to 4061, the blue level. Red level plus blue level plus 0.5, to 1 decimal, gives 19.1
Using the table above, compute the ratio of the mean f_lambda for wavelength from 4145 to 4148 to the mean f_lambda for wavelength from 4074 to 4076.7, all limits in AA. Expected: 1.03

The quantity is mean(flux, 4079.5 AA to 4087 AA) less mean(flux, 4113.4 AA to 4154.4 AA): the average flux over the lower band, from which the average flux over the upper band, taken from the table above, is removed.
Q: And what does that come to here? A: 0.29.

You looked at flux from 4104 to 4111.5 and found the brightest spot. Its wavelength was 4111.07 AA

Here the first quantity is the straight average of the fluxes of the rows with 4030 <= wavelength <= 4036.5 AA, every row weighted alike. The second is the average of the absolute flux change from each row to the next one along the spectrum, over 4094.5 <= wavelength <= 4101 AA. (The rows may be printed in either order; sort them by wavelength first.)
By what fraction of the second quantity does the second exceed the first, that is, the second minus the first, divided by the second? -79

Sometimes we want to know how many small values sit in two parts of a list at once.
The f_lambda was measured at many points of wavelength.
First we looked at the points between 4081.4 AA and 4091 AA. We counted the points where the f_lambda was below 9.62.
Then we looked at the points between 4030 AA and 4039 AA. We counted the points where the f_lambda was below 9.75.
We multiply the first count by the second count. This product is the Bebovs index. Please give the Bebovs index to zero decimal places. 0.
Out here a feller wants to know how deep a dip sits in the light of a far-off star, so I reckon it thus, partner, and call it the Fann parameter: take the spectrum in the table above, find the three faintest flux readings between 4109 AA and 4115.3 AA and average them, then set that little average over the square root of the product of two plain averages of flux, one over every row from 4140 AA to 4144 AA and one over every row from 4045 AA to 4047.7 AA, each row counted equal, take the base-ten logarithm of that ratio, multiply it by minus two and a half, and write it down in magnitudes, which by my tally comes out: -0.10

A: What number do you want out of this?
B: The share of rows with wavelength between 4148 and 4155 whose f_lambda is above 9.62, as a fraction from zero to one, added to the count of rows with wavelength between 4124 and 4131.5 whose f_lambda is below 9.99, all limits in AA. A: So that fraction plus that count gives 6.0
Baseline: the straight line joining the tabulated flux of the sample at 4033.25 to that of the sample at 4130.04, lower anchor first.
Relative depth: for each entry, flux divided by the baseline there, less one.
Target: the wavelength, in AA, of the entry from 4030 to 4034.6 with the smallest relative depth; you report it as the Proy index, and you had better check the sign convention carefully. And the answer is 4032.32 AA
